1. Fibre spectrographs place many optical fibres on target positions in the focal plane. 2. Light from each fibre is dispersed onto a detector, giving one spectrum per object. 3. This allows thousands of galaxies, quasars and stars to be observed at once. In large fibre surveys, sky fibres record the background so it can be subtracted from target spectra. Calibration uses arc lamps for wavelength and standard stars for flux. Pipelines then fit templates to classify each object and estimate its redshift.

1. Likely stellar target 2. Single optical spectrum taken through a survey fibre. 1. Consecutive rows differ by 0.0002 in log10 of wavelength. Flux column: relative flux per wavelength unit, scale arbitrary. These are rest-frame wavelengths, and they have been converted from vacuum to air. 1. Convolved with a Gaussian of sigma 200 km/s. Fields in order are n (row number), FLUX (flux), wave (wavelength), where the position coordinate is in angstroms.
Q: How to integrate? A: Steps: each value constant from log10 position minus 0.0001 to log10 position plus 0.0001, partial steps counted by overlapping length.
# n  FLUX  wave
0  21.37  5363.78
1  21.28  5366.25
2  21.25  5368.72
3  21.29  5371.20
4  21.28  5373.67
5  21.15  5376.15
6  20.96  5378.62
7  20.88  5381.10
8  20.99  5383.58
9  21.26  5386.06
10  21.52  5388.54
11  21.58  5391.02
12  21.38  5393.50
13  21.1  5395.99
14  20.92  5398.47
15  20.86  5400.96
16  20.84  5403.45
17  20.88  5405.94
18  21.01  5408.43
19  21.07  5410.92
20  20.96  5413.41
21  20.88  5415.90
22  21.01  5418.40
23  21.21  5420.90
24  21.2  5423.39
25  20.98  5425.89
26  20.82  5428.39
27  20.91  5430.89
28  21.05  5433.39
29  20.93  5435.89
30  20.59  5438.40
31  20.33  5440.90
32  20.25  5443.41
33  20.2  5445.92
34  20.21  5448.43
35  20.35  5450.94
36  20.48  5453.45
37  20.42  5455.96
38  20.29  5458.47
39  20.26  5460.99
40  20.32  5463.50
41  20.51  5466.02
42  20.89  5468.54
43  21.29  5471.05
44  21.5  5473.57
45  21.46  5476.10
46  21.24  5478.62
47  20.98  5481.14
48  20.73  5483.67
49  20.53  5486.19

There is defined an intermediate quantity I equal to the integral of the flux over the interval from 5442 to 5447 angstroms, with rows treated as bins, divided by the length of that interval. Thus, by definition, 20.2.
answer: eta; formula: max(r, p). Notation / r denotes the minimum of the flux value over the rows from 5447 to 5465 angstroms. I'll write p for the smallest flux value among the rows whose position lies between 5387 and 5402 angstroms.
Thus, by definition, 20.9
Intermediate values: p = 20.86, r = 20.21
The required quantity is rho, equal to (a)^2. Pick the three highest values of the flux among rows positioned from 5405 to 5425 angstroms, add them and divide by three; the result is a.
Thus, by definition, 448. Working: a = 21.2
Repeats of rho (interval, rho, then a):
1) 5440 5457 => 417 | 20.4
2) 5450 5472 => 437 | 20.9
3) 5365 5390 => 456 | 21.4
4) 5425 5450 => 440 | 21.0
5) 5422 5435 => 444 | 21.1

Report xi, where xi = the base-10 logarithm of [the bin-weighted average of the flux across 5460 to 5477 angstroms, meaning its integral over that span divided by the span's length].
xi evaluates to 1.32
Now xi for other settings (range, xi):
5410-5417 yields 1.32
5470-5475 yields 1.33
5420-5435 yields 1.32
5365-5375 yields 1.33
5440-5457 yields 1.31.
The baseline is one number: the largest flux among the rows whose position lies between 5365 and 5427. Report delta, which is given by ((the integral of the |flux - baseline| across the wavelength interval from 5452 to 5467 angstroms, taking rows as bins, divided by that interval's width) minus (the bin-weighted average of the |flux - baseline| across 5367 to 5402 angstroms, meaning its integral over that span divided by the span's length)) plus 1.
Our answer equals 1.8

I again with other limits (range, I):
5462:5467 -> 20.4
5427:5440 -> 20.9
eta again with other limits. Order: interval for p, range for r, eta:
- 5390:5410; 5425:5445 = 20.8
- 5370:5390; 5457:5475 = 20.9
